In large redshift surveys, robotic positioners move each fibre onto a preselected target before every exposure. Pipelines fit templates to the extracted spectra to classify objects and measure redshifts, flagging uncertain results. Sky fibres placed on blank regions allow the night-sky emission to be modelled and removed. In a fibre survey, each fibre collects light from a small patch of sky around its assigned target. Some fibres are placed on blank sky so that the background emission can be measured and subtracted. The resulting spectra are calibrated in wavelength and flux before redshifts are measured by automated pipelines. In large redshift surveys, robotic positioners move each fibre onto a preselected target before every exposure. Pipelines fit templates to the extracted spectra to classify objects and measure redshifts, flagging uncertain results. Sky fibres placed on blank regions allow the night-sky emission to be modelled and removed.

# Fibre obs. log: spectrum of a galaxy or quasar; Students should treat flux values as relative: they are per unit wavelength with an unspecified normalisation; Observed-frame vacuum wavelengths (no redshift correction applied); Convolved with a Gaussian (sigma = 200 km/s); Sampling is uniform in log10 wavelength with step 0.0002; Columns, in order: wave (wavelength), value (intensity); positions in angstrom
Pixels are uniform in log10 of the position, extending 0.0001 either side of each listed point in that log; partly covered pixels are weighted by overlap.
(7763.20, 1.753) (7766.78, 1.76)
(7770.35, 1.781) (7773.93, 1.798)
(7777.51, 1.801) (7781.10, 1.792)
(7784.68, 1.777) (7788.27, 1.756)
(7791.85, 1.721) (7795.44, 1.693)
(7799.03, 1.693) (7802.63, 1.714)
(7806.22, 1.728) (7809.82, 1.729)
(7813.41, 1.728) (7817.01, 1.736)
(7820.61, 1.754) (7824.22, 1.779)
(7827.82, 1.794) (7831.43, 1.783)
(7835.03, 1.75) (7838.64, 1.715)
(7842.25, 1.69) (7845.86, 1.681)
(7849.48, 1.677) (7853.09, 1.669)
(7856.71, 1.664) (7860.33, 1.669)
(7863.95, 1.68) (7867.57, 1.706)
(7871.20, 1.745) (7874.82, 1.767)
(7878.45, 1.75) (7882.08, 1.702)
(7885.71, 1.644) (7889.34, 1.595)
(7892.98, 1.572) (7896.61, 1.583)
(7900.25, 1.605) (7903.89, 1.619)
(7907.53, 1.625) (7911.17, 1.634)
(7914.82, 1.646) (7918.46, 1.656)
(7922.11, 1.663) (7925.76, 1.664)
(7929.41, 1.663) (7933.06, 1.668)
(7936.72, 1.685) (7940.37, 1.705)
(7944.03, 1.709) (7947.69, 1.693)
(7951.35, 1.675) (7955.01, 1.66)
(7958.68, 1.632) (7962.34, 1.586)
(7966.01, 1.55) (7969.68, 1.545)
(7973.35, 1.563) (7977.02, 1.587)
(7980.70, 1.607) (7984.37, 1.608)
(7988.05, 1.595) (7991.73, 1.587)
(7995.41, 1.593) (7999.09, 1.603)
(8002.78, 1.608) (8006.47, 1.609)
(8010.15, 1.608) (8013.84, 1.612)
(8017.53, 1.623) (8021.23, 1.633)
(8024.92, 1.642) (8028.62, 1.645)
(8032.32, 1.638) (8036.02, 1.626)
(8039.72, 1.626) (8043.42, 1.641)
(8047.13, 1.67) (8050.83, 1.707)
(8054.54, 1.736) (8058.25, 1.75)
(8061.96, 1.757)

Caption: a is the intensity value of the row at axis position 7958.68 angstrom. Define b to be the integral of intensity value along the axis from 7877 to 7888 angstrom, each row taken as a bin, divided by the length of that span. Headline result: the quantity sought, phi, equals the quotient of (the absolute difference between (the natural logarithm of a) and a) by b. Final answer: 0.675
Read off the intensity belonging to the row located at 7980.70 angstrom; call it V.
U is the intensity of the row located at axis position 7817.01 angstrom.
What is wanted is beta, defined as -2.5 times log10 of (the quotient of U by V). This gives -0.08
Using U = 1.736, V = 1.607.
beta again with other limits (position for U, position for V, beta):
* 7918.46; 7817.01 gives 0.05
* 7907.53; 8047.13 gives 0.03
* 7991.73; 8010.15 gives 0.01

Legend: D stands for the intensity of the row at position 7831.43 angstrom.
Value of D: 1.783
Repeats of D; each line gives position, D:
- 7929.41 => 1.663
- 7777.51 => 1.801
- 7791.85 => 1.721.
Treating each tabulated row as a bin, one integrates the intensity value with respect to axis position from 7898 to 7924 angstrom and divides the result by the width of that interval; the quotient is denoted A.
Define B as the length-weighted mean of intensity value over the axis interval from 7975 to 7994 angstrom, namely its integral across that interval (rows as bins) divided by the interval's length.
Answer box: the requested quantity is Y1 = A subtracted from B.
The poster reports -0.04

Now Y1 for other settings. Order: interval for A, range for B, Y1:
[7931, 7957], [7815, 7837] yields 0.08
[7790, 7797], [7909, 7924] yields -0.06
